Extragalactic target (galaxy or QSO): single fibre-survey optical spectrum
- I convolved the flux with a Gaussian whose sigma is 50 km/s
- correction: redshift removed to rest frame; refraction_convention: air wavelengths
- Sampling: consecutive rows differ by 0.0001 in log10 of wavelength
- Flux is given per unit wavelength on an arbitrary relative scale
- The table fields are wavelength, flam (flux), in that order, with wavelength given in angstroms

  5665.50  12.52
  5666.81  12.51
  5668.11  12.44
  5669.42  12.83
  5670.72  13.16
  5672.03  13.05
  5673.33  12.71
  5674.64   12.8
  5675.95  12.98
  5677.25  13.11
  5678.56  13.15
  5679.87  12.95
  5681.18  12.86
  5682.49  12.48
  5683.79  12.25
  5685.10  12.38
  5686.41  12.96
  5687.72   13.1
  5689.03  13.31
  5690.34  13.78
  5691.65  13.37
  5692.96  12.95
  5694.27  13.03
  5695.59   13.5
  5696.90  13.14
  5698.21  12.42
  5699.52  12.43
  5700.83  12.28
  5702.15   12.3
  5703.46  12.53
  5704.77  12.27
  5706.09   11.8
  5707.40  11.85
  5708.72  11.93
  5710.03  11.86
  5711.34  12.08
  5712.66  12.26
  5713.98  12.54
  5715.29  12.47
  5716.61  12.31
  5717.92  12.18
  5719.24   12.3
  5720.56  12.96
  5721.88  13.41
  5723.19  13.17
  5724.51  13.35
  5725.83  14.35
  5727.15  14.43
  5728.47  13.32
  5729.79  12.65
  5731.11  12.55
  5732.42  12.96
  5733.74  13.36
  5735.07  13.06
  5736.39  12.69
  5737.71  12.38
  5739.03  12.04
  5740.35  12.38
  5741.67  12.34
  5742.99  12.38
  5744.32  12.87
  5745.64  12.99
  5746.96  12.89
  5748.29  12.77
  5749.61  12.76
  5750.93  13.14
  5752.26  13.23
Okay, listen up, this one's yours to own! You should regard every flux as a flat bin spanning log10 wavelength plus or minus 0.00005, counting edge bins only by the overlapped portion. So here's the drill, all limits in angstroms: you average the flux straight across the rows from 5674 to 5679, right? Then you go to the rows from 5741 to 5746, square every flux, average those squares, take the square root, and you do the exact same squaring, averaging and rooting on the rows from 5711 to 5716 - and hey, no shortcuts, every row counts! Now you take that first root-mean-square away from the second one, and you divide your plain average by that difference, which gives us -42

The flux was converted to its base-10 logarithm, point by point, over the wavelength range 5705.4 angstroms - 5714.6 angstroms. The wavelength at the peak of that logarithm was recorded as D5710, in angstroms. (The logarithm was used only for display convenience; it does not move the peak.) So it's 5713.98 angstroms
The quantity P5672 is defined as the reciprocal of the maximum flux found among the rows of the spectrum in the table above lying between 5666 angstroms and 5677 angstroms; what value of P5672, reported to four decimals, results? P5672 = 0.0760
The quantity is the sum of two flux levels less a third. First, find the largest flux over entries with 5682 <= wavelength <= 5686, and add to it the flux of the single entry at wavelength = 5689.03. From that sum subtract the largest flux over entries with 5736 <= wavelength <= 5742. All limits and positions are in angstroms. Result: 13.10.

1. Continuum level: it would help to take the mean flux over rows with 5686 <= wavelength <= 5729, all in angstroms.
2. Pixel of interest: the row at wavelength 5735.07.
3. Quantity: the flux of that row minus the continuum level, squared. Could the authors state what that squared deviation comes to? 0.08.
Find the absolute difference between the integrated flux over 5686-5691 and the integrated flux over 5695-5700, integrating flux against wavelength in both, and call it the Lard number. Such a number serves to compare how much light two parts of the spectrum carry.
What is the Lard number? 2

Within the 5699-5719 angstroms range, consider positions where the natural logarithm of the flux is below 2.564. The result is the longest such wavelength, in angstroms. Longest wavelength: 5717.92 angstroms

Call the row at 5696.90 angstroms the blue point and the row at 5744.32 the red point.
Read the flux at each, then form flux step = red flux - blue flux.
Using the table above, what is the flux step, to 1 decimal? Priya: -0.3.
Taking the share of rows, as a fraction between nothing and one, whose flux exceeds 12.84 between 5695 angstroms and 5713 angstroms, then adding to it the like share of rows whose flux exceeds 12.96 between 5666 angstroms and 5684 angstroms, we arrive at 0.50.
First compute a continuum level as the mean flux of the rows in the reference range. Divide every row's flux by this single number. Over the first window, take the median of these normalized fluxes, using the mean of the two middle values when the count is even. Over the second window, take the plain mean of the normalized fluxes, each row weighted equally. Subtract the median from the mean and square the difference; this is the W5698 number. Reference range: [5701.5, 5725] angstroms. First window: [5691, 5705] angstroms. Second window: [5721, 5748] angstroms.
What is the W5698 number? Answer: 0.0013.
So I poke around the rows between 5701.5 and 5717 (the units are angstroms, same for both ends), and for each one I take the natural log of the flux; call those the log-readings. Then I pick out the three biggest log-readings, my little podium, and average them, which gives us 2.53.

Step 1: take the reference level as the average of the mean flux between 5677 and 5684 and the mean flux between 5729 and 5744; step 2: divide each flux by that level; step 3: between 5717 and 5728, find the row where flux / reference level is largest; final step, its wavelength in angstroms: 5727.15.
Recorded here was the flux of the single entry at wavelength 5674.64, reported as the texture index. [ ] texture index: 12.8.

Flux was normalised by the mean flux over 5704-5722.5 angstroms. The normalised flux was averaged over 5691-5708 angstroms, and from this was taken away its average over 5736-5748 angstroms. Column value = 0.004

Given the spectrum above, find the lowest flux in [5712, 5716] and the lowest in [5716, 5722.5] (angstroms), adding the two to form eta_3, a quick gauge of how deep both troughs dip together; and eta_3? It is 24.4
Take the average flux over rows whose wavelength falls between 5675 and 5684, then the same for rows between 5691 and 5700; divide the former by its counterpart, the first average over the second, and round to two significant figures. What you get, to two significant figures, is 0.99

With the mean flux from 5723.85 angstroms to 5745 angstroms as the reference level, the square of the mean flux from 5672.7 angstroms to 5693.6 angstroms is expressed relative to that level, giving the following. 12.9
